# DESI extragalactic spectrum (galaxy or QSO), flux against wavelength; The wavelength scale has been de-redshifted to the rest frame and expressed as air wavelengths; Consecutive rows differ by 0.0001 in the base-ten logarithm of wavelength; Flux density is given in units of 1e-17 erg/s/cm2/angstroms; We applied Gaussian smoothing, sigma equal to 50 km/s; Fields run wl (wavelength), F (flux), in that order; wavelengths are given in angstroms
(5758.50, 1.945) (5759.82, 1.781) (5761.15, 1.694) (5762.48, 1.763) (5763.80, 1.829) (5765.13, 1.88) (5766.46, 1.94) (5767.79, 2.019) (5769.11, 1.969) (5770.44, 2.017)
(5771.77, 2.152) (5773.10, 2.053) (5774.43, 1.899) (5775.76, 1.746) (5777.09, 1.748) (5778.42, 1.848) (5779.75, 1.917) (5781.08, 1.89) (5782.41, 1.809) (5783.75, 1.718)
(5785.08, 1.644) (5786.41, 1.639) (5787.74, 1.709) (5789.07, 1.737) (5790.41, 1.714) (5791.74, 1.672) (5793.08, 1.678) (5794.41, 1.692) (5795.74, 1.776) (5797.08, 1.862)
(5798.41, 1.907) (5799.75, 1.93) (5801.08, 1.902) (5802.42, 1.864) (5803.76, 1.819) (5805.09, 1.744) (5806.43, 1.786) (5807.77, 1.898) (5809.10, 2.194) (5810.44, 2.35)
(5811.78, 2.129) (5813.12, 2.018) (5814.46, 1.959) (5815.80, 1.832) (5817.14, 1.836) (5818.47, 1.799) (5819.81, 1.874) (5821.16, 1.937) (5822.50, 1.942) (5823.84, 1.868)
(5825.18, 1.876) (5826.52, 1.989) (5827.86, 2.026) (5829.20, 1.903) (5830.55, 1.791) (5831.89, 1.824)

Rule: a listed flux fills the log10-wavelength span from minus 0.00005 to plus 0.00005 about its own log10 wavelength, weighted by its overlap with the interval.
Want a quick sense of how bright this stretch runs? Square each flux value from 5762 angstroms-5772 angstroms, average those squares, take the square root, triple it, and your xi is 5.85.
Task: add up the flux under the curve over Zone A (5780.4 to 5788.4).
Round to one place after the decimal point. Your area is 13.9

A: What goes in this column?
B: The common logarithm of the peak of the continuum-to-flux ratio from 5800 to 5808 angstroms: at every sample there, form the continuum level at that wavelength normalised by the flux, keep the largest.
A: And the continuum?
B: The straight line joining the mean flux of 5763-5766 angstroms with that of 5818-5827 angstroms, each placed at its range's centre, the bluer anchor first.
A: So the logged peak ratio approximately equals 0.034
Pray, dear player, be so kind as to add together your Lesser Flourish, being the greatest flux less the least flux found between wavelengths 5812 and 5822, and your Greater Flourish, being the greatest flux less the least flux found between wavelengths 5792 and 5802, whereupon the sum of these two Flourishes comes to 0.471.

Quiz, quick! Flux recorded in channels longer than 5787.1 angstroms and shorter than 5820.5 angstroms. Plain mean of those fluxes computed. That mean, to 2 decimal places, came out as 1.87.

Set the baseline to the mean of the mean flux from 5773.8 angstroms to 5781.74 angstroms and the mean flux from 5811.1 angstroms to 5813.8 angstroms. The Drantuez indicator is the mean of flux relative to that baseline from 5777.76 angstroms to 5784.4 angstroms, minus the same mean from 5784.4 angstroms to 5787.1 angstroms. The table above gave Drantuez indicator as 0.19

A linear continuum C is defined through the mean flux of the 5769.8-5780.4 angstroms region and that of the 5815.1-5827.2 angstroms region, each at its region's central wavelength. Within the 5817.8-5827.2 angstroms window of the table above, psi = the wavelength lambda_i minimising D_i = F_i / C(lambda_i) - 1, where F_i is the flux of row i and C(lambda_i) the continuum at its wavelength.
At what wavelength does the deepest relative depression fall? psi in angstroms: 5818.47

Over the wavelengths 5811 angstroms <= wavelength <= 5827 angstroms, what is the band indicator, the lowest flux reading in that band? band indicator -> 1.799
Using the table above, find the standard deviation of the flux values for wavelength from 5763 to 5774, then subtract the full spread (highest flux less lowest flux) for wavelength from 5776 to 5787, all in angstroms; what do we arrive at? -0.18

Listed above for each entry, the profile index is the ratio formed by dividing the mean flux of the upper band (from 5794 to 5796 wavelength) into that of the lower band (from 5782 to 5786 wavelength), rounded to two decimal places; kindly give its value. 0.99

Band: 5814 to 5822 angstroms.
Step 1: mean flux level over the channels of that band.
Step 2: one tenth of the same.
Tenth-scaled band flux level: 0.187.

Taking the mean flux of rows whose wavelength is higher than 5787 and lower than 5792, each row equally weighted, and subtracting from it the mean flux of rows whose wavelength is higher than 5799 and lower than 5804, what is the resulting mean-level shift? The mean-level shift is -0.17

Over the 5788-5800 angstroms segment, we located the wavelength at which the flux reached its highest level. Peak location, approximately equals 5799.75 angstroms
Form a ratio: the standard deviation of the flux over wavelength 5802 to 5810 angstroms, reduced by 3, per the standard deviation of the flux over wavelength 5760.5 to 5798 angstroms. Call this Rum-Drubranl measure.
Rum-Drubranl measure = -21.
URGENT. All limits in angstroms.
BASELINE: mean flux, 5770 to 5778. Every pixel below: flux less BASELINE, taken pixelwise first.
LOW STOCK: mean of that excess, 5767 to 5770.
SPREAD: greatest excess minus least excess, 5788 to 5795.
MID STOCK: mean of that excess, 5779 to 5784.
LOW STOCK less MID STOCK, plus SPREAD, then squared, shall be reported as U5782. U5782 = 0.05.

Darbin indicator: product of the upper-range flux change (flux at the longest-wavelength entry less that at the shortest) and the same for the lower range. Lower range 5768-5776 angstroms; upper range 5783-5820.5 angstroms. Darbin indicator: -0.03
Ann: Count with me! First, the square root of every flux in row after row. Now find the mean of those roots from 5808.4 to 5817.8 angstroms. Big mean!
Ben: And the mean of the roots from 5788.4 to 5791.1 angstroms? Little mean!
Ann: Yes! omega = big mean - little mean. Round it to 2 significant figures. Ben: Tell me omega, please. 0.12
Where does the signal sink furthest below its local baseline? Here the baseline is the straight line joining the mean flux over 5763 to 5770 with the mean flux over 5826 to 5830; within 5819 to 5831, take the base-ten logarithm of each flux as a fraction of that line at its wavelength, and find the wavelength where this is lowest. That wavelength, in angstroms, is 5830.55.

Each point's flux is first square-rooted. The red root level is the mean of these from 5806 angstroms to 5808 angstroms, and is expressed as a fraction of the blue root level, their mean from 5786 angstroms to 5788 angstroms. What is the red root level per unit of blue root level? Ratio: 1.05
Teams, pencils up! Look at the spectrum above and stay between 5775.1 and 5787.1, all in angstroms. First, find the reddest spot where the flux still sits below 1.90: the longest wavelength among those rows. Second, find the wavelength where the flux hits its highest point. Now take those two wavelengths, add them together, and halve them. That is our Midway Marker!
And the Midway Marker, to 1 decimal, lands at 5783.1 angstroms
